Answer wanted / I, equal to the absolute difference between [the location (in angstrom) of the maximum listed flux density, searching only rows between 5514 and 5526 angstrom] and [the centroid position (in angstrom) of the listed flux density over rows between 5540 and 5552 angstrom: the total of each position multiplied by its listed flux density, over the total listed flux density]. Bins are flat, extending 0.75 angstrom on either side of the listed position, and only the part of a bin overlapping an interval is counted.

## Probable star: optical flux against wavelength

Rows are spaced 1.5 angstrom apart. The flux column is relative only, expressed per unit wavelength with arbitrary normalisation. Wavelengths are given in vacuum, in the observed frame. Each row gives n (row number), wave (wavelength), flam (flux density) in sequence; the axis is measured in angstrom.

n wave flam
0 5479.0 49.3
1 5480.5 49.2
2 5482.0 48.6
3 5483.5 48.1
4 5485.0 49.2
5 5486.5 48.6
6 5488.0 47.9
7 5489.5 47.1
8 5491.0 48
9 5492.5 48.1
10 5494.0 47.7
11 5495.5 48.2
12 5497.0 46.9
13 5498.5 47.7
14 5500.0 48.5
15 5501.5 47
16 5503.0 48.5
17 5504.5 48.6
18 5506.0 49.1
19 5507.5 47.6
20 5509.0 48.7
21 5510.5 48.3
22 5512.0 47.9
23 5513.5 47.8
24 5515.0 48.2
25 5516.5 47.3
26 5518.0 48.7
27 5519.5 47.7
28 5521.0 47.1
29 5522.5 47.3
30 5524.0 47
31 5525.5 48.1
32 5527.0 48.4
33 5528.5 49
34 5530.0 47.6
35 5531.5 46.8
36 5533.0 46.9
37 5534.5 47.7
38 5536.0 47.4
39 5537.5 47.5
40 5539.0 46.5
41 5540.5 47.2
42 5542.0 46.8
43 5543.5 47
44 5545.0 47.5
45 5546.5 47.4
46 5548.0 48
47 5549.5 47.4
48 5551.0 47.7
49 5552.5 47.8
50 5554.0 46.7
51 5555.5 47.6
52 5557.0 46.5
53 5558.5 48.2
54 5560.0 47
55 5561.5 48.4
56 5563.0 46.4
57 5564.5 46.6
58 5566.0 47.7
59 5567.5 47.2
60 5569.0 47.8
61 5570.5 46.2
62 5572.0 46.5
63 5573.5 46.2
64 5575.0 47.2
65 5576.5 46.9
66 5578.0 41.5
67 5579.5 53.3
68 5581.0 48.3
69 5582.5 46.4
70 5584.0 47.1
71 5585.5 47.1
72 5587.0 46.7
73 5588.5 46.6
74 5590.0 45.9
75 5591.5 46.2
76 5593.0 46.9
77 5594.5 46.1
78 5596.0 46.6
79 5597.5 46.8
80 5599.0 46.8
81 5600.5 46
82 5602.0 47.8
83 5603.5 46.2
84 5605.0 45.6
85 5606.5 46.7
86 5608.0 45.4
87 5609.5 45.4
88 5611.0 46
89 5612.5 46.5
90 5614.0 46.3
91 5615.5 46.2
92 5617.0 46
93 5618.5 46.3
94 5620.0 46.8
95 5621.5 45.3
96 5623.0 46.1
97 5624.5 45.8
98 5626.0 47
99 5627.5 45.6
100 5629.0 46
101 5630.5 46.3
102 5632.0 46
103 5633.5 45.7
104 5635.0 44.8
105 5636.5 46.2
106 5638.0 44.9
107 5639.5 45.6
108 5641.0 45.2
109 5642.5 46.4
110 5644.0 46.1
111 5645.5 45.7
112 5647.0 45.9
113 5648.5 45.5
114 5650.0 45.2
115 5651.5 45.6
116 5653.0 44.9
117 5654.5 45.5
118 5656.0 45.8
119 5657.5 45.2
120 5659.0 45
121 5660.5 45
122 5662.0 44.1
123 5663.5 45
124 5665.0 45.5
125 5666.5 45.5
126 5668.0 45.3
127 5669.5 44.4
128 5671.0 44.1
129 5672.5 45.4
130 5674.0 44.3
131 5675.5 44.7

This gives 27.8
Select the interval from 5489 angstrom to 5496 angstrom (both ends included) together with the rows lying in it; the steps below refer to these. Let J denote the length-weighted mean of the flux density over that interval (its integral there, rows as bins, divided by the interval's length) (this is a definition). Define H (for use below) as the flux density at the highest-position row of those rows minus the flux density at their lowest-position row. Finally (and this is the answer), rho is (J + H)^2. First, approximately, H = 1.1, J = 47.8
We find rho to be 2394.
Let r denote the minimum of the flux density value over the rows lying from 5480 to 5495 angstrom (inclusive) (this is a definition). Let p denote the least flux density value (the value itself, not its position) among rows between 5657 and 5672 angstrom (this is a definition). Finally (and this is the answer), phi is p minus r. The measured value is -3.0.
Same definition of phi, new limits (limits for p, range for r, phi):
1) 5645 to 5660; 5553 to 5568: -1.5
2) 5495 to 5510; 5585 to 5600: 1.0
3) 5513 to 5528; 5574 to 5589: 5.5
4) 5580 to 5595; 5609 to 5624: 0.6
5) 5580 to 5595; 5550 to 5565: -0.5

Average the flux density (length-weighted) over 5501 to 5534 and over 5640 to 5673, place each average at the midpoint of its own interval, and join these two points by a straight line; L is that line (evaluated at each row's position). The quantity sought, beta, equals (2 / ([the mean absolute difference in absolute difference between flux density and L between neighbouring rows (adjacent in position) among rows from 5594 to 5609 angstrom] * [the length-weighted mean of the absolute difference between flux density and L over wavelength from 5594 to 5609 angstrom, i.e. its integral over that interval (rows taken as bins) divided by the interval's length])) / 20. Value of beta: 0.4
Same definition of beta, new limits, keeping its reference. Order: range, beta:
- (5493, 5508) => 0.2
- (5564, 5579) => 0.1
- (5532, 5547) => 0.7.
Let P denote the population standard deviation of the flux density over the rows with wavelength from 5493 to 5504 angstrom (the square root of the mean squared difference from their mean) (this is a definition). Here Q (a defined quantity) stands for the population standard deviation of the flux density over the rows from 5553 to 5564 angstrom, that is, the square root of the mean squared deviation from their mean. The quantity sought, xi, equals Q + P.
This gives 1.37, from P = 0.61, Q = 0.76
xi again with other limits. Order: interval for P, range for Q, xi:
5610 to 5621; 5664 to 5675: 0.84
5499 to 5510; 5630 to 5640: 1.22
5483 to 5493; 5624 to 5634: 1.04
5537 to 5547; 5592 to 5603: 0.90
